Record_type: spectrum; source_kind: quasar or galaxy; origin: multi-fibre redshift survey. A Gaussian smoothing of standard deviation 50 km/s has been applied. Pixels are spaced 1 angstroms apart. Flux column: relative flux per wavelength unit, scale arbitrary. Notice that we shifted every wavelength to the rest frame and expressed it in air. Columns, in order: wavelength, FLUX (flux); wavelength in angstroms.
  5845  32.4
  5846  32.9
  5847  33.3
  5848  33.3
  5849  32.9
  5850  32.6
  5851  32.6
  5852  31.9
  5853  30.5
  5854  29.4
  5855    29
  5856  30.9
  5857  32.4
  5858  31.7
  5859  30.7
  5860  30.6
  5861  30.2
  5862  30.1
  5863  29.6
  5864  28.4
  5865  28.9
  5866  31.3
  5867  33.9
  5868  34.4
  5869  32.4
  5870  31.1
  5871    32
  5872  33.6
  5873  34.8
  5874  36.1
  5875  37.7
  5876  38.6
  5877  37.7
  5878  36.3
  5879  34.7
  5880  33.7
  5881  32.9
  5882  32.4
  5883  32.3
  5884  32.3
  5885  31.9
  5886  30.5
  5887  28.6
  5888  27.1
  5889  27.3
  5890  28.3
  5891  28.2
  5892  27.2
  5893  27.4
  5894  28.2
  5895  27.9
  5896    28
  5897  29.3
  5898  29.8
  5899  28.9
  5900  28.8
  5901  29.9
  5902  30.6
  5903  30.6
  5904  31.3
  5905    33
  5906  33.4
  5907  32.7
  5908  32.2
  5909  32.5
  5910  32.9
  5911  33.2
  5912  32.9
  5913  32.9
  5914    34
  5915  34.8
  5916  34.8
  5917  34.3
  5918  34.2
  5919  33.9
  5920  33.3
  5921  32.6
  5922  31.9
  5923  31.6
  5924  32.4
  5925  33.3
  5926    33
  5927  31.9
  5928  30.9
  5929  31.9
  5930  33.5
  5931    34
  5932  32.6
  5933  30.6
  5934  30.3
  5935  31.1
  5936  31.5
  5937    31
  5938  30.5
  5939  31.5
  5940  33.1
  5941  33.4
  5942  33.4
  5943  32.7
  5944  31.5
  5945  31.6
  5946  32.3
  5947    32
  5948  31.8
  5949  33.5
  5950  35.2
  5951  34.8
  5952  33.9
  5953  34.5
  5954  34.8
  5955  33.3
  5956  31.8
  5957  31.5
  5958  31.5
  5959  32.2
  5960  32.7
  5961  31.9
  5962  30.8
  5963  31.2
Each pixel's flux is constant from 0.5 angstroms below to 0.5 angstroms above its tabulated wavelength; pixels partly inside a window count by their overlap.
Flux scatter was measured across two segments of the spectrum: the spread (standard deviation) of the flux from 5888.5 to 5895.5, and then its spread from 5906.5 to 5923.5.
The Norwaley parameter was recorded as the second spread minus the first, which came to 0.5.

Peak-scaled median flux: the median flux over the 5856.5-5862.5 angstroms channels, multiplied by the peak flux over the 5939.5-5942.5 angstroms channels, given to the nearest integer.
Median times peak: 1024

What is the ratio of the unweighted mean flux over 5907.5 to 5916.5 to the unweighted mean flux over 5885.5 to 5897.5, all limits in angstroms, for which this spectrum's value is 1.18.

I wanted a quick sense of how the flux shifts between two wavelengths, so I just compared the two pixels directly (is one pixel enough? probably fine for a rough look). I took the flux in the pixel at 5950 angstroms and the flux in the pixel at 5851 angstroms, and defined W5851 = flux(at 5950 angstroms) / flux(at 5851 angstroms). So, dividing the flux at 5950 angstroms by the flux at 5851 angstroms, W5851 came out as 1.08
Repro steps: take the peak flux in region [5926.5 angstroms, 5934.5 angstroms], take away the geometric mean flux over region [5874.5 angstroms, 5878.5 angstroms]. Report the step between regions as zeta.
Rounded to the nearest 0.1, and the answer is -3.6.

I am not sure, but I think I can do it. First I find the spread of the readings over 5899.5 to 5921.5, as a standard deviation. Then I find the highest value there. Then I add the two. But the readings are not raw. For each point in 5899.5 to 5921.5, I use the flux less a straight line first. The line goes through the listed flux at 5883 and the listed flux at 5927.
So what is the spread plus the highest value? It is 4.4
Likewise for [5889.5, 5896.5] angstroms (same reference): -3.5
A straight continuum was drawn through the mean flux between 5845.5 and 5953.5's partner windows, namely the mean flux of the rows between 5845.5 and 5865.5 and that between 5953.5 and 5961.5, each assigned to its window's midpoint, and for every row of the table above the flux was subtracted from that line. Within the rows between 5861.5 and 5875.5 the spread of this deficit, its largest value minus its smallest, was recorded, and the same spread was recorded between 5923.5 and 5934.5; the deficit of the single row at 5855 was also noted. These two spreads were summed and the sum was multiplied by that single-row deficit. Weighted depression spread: 27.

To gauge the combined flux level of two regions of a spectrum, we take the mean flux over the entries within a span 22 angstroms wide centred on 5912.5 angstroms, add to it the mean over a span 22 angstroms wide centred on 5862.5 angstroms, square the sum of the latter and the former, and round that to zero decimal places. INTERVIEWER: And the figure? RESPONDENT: 4116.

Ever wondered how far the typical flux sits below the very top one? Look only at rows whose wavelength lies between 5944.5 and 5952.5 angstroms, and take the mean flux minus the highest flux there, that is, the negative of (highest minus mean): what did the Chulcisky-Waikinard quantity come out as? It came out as -2.1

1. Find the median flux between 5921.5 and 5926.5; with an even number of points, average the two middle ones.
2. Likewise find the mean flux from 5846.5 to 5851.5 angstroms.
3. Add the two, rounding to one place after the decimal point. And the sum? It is 65.3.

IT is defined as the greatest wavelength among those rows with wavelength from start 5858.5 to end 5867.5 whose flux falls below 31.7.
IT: 5866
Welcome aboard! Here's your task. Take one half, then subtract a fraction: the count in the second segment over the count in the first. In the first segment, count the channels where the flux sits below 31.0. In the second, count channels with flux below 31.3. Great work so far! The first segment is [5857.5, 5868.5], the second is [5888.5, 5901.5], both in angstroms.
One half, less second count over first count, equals -1.4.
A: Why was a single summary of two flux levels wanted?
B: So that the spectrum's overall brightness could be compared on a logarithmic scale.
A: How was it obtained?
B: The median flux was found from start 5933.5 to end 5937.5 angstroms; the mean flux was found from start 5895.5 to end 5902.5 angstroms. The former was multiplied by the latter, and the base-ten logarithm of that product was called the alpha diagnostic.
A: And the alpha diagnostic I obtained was 2.96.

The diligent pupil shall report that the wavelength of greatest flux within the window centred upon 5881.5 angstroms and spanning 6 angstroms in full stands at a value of 5879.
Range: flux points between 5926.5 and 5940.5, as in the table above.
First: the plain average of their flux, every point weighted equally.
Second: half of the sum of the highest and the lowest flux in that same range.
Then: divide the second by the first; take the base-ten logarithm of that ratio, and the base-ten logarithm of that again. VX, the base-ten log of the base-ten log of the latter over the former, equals -2.3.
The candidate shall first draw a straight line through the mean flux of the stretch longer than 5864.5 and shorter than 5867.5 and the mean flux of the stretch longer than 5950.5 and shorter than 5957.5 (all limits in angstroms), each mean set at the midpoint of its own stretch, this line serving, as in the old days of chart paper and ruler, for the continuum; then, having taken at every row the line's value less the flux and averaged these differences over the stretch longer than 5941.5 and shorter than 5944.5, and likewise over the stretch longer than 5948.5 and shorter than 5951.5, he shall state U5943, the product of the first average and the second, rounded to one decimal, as -0.8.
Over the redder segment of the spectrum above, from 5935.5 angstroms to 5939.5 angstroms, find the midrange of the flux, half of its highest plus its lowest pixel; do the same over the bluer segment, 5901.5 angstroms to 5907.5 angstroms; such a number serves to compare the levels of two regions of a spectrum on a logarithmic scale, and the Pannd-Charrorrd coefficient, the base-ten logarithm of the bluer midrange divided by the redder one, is 0.01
